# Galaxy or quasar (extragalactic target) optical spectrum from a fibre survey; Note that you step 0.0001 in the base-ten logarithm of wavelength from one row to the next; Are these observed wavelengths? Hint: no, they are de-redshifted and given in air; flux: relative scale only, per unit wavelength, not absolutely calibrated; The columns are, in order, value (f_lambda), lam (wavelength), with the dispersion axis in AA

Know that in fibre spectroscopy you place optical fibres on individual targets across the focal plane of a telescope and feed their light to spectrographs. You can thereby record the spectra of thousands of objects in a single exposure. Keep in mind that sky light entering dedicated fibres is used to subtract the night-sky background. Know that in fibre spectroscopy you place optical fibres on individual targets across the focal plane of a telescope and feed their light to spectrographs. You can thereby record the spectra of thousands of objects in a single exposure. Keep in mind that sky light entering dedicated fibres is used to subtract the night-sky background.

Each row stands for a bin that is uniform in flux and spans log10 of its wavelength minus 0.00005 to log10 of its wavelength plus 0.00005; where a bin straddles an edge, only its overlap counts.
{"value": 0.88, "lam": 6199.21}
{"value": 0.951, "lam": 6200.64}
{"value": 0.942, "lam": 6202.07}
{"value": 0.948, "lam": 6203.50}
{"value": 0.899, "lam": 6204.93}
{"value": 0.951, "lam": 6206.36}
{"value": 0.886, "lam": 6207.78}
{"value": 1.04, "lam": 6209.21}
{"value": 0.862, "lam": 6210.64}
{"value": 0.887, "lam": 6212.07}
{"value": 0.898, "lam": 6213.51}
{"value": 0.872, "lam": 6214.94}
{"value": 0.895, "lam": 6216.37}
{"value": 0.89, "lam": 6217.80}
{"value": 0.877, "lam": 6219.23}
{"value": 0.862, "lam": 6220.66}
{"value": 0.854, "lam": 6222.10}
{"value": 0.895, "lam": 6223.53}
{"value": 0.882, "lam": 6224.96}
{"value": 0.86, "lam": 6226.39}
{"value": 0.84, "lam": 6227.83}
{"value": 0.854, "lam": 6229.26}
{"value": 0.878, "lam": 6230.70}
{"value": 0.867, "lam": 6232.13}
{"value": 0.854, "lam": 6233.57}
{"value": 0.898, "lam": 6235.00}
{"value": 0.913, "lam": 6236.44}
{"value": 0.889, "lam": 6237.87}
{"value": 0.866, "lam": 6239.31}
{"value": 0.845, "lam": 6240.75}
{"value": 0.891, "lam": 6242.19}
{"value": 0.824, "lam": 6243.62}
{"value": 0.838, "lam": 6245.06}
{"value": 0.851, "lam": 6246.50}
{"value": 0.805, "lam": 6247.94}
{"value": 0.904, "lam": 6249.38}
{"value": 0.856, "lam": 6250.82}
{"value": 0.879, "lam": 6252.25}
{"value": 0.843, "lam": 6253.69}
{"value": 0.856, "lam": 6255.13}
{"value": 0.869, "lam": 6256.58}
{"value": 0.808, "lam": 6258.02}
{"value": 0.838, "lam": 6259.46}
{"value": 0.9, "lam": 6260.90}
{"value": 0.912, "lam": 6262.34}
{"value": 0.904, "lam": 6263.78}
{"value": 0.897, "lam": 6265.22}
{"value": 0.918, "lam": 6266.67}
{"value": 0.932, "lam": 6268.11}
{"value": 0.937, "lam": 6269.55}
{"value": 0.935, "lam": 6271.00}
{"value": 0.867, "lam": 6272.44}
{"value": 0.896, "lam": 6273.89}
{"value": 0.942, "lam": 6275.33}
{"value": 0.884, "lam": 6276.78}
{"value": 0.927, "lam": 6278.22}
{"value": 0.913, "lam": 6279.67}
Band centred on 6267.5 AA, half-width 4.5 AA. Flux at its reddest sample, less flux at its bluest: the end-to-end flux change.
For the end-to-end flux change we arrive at 0.03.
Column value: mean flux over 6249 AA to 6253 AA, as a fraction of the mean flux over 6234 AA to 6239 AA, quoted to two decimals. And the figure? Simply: 0.98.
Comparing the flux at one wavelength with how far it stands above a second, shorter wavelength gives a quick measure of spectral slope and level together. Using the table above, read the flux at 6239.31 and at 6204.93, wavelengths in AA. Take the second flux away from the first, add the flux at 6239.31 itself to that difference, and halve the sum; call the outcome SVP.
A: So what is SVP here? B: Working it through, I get 0.42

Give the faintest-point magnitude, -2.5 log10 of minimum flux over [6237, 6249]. 0.236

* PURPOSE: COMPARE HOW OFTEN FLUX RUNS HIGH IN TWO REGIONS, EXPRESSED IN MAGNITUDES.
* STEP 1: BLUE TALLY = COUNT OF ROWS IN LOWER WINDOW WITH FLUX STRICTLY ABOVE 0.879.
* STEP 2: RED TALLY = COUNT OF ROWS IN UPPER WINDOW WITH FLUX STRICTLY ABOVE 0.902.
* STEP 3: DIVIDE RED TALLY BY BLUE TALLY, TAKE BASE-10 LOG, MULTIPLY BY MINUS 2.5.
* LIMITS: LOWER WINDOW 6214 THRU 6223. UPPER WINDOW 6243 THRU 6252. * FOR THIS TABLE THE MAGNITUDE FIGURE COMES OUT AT 0.75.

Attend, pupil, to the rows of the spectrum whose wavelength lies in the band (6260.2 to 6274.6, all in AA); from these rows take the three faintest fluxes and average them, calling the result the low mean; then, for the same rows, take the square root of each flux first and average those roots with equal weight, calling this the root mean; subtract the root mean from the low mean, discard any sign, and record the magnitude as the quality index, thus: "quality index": 0.067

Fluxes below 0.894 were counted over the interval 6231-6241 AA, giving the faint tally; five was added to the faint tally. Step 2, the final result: 10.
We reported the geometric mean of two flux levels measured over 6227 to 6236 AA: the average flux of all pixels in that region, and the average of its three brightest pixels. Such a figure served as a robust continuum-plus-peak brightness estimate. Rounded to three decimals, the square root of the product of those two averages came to 0.873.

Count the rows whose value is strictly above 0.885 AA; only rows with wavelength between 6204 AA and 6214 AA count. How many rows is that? 6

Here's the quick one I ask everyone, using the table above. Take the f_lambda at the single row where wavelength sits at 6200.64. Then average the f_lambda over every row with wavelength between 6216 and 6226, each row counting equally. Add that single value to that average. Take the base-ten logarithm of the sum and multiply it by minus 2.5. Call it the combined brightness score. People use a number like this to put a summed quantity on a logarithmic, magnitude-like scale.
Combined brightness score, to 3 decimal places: -0.656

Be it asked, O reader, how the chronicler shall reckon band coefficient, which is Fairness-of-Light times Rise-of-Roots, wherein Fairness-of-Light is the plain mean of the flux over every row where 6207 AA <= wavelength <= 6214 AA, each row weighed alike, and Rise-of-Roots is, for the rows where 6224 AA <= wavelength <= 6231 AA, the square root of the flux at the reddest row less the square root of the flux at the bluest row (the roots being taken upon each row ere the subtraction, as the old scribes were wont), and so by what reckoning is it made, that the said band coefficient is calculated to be -0.002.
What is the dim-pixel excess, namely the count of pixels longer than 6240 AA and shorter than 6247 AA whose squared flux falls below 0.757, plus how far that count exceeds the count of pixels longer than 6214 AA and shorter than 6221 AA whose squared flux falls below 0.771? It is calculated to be 5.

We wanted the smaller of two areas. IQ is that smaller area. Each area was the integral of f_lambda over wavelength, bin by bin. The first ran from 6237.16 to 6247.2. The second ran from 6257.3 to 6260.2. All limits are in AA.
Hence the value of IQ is 2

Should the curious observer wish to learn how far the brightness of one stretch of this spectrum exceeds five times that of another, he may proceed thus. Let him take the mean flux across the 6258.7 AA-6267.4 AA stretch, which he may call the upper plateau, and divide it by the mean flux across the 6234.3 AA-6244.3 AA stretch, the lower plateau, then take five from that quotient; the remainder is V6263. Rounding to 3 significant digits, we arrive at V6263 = -3.98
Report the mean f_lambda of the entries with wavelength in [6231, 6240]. 0.881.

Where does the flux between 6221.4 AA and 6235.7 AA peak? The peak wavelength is 6235.00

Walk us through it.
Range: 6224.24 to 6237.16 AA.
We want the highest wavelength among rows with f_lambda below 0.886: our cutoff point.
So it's 6233.57 AA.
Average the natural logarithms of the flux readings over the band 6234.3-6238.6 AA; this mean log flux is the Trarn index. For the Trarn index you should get -0.105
